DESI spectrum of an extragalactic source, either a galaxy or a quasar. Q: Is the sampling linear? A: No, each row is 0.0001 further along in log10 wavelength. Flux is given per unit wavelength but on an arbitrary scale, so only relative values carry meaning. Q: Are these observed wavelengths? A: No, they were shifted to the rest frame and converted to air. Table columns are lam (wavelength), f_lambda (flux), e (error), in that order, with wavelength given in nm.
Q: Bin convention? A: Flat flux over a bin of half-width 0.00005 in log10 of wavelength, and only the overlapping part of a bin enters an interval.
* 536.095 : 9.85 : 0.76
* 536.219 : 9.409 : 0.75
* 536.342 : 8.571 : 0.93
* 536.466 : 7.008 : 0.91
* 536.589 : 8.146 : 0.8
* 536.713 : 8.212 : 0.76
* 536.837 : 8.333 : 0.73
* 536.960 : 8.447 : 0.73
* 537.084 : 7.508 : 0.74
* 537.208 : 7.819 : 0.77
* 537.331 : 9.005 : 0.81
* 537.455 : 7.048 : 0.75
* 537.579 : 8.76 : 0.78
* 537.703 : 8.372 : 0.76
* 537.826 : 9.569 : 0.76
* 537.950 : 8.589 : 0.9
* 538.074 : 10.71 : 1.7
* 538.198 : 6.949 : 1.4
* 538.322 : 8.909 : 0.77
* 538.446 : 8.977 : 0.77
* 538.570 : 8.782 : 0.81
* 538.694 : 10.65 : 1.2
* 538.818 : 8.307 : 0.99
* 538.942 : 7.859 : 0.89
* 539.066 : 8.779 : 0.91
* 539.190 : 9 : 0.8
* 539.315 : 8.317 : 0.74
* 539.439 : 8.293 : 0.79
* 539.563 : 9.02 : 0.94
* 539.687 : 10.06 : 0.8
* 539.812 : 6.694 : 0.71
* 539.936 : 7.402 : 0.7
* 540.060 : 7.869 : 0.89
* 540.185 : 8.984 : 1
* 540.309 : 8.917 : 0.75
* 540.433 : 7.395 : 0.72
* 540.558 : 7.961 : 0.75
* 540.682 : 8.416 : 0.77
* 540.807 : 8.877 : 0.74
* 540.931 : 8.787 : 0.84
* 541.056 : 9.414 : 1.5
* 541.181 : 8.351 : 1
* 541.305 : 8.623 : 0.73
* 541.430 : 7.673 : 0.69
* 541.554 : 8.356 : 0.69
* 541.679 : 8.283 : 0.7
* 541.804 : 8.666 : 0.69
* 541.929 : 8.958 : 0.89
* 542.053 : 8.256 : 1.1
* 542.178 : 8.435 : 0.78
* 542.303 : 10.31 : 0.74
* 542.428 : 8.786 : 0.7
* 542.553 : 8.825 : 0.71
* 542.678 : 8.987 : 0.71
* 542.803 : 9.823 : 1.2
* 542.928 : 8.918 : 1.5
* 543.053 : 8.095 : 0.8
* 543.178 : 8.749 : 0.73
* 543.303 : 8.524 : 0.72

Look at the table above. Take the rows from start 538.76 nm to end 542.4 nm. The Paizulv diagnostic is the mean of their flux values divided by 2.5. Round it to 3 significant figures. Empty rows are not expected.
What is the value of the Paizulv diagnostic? 3.40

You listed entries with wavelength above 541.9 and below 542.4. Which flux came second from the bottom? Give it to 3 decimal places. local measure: 8.435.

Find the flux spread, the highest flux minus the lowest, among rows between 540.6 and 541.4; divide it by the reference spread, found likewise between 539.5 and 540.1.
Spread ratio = 0.32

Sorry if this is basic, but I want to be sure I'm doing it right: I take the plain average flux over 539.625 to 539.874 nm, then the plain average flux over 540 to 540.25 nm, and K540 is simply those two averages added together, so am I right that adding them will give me 16.8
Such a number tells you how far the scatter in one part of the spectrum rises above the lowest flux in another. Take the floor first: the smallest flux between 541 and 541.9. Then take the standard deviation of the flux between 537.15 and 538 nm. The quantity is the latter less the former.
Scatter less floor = -6.9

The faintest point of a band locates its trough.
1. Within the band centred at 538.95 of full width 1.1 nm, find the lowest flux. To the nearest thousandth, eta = 7.859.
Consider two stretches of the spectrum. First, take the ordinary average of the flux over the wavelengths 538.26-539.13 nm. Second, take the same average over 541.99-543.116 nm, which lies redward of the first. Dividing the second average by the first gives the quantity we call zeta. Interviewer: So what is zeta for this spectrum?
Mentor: 1.00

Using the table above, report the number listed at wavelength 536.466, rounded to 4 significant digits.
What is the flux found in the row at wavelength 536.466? 7.008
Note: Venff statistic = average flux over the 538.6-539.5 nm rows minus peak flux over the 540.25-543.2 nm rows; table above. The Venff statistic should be -1.6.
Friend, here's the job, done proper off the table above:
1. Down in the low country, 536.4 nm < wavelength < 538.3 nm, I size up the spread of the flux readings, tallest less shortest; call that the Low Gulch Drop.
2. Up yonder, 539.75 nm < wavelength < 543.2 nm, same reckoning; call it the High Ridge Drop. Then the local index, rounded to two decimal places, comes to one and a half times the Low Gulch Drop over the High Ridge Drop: 1.56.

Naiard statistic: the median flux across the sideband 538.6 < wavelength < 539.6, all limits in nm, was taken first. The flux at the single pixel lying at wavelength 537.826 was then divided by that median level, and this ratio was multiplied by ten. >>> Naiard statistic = 11.2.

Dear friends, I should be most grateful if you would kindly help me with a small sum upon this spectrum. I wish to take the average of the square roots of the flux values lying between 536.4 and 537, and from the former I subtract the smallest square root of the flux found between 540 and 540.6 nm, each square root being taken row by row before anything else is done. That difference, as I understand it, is 0.11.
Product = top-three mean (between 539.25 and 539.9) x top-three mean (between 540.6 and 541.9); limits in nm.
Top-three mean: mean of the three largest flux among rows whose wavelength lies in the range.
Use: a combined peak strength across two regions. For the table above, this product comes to 82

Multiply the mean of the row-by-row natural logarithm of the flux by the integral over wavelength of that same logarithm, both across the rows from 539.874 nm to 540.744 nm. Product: 3.82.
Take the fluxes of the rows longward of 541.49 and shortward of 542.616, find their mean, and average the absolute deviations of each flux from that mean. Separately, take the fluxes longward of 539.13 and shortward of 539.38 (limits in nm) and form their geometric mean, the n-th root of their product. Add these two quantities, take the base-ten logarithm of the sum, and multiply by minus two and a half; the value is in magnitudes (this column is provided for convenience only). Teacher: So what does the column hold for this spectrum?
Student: -2.39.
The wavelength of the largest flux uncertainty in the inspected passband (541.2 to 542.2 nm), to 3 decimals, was 542.053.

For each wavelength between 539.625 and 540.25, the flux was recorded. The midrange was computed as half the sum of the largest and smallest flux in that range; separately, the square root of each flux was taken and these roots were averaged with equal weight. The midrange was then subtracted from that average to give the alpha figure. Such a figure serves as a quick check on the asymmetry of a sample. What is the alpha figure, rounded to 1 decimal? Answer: -5.5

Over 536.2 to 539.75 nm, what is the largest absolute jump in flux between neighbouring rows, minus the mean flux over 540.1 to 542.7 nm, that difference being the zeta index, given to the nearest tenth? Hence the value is -4.9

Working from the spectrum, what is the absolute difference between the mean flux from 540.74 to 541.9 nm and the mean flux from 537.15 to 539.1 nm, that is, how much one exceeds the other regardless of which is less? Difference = 0.1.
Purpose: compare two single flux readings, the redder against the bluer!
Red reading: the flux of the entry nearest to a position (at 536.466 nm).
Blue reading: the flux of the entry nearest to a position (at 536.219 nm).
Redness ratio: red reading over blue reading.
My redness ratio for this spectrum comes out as 0.74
